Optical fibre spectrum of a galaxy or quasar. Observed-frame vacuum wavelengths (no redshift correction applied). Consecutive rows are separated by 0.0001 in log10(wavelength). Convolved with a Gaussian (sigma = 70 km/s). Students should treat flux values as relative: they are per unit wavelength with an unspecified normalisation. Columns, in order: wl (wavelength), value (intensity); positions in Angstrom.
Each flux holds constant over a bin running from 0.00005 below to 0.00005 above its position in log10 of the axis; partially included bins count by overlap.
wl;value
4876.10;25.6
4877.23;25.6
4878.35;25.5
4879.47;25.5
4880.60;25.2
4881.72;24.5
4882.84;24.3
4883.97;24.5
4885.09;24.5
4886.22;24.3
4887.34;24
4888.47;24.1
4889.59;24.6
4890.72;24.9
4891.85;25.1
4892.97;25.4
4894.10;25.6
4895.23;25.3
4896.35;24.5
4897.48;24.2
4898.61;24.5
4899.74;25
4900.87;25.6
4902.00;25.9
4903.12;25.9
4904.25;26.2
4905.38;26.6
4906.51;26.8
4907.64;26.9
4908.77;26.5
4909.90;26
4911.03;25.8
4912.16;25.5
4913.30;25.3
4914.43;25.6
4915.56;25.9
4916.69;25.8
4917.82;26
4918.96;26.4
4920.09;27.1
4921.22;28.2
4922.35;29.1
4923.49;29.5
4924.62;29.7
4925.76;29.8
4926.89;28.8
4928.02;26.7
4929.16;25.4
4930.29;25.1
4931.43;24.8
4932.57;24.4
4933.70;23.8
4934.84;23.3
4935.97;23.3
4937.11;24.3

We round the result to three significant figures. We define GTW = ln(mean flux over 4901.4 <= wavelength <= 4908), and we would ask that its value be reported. 3.27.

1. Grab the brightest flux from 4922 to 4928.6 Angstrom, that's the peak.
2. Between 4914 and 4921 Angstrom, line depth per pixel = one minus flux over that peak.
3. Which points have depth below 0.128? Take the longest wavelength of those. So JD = 4920.09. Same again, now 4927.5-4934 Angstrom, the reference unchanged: 4928.02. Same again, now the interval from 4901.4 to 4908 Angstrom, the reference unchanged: 4907.64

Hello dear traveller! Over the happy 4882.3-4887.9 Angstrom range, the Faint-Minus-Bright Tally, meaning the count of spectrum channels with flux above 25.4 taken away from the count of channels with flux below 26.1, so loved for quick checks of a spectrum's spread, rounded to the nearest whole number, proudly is 5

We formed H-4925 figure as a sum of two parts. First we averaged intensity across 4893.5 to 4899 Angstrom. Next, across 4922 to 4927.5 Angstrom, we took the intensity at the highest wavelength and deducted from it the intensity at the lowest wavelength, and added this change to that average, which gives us 24.5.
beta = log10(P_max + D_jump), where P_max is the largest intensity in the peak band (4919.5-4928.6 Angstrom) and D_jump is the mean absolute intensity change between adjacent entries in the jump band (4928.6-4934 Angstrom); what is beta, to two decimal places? 1.48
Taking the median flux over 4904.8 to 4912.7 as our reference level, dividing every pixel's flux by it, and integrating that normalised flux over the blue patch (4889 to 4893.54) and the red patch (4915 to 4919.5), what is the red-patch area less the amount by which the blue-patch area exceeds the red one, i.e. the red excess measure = 5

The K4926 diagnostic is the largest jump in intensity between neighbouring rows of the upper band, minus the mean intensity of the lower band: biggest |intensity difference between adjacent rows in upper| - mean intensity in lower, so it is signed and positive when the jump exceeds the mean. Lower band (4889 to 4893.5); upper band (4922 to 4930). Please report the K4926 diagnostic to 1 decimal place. -22.9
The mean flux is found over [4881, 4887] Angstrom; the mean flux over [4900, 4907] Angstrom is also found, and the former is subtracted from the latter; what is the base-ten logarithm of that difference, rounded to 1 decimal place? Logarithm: 0.2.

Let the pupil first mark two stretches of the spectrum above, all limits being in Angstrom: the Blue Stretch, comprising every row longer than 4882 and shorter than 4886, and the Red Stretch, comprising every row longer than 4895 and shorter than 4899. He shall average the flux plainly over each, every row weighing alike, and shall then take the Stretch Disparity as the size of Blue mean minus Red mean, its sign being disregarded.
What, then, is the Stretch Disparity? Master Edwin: 0.2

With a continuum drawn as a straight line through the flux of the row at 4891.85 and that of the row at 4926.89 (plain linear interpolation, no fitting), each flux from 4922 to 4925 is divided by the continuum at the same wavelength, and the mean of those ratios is 1.03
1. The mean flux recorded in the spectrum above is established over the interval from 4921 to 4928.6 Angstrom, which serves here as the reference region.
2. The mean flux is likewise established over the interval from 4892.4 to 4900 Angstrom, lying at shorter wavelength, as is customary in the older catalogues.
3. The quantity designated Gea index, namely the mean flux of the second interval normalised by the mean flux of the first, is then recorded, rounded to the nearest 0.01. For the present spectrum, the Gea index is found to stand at 0.86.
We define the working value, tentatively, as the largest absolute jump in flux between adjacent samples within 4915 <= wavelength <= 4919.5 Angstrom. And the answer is 0.40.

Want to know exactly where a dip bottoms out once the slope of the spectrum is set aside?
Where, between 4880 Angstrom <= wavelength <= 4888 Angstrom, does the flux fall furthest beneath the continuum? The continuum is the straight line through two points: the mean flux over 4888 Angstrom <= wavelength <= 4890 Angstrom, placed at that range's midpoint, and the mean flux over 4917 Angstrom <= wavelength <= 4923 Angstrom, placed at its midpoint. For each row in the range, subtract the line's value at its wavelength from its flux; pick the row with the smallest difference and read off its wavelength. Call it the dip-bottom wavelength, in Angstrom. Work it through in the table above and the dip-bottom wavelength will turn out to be 4887.34 Angstrom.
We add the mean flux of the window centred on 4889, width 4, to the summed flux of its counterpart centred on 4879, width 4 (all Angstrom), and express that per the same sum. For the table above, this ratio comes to 1.24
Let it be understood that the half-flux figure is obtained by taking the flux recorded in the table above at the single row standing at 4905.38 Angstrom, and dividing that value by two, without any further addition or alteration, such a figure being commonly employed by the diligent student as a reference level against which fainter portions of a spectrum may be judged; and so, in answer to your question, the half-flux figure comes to 13.3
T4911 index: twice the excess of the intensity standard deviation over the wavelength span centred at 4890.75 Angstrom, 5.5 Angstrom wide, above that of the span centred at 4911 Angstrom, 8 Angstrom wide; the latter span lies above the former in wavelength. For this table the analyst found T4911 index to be -0.2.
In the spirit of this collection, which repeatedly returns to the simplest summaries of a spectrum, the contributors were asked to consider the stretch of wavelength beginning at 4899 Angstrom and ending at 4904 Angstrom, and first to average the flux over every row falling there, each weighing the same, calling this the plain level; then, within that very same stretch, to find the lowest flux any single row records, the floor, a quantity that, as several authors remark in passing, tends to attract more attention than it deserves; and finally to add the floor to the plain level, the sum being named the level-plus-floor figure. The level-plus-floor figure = 50.6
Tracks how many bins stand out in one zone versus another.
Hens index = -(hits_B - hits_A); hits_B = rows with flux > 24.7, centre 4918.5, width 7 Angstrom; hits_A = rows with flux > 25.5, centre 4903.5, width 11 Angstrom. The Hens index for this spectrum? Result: 2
